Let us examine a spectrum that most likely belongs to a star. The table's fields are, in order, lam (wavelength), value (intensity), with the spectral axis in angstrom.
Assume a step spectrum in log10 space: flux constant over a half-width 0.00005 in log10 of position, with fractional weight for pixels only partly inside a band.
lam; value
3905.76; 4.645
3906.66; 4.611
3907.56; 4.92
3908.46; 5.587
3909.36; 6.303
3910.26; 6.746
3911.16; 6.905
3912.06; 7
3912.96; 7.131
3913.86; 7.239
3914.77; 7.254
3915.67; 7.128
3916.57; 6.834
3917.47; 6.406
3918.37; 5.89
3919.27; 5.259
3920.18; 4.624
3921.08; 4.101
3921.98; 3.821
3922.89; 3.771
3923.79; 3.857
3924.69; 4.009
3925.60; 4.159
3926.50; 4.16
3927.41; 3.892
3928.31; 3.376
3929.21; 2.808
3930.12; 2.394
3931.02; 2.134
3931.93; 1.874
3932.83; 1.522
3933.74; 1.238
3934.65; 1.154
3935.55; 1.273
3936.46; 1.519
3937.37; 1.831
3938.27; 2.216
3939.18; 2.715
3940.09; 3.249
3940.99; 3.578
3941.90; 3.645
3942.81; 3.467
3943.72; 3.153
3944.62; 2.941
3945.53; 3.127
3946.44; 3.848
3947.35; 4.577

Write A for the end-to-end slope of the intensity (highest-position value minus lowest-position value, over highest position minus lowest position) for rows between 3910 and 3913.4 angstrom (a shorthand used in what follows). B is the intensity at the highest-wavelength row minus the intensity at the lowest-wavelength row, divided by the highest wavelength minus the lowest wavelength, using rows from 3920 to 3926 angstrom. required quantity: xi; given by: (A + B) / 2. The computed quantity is 0.03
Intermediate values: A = 0.1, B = -0.1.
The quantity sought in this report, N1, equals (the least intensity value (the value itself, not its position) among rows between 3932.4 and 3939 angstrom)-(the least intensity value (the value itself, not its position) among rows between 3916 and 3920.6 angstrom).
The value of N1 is -3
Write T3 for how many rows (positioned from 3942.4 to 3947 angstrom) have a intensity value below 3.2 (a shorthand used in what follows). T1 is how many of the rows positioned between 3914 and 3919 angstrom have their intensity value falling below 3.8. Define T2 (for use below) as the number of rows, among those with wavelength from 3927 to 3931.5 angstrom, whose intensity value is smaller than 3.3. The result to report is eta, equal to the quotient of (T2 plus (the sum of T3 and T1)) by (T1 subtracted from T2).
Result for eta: 2.0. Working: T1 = 0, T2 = 3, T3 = 3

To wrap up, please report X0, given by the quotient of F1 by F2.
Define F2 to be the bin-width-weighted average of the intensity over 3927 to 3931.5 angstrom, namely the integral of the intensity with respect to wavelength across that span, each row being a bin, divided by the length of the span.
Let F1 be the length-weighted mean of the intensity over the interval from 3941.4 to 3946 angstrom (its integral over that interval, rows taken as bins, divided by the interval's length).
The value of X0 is 1.1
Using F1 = 3.27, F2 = 2.9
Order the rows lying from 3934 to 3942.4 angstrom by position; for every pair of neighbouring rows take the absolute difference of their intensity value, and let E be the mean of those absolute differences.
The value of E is 0.31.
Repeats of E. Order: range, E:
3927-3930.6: 0.50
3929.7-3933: 0.29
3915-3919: 0.41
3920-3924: 0.23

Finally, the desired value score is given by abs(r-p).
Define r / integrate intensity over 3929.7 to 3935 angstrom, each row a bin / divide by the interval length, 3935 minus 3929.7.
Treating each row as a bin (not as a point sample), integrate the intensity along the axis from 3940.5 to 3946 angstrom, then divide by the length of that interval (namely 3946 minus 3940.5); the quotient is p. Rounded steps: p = 3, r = 1.7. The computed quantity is 1.6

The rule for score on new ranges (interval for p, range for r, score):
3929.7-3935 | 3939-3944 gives 1.6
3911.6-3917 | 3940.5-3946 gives 3.8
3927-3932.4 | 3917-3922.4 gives 2.3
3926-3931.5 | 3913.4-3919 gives 3.6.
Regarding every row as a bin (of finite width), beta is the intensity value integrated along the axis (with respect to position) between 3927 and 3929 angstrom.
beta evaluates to 7.1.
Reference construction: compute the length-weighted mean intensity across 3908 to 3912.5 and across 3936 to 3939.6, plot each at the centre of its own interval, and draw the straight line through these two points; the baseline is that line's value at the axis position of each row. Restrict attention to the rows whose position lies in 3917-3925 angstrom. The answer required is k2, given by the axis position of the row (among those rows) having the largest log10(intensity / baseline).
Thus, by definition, 3917.47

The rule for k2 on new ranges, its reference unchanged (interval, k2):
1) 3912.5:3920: 3915.67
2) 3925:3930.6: 3926.50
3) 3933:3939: 3938.27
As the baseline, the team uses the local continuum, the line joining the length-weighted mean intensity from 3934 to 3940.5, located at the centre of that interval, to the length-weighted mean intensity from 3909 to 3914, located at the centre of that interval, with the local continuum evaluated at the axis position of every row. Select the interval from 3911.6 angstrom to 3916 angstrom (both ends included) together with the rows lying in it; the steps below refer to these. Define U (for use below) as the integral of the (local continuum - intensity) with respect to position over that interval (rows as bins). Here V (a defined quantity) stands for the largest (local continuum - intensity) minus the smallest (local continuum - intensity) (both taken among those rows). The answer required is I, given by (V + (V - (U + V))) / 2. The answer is 2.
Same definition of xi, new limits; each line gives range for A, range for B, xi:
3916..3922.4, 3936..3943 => -0.13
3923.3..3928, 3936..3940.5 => 0.24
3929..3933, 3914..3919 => -0.37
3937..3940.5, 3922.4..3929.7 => 0.18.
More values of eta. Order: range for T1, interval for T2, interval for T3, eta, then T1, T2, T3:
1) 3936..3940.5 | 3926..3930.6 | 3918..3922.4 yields -2.3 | 5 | 2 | 0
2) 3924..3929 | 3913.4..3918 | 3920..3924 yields -1.0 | 1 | 0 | 0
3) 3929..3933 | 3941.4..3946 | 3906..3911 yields -4.0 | 5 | 3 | 0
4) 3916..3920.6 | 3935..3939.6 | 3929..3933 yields 2.0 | 0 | 5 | 5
